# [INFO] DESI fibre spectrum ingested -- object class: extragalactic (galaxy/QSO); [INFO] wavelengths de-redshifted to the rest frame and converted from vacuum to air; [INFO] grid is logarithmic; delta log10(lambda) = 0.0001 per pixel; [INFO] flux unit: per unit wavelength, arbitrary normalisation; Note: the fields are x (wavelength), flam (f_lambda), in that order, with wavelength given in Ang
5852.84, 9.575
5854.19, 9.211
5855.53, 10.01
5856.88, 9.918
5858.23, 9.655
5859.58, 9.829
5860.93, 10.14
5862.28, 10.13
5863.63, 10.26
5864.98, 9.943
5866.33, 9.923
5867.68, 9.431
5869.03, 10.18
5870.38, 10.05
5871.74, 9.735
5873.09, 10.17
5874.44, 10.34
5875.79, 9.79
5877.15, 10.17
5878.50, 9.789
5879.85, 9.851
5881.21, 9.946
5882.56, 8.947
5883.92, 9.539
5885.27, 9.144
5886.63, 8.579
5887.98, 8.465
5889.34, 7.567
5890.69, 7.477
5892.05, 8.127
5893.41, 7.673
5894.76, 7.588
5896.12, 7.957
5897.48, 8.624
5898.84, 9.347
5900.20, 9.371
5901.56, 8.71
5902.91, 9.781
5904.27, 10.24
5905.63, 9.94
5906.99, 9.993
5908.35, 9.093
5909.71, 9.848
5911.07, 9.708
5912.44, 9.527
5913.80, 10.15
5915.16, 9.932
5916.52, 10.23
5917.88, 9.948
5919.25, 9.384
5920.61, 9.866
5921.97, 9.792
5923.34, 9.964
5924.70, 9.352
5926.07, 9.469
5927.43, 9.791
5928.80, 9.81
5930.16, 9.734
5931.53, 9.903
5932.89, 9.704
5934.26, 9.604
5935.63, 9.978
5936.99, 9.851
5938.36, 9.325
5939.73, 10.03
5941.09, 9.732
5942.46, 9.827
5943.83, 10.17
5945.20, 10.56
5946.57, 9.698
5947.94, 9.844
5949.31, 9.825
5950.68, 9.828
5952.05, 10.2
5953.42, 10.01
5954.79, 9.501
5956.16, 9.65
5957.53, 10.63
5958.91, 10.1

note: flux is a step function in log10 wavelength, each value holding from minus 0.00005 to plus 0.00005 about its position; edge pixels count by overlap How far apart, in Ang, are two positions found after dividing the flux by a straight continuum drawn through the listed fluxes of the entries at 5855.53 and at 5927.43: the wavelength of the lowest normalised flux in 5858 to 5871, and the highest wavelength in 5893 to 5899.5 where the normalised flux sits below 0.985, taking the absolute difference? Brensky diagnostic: 31.2 Ang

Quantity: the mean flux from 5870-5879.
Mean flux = 10.0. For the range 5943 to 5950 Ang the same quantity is 10.0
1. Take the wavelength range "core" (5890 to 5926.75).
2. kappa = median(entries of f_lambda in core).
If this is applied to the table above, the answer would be 9.5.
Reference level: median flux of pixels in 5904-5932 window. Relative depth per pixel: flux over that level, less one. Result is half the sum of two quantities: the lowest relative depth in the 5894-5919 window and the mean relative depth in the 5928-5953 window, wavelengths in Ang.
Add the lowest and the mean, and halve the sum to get -0.114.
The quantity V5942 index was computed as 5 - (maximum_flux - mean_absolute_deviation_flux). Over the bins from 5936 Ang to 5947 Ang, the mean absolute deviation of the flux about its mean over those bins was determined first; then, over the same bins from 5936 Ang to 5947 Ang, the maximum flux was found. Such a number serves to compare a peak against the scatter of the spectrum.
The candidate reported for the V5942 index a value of -5.3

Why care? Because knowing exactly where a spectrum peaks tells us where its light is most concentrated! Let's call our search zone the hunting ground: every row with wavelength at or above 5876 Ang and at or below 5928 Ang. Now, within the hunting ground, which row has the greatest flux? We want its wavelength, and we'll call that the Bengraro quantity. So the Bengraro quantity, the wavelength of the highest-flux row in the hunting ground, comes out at 5904.27 Ang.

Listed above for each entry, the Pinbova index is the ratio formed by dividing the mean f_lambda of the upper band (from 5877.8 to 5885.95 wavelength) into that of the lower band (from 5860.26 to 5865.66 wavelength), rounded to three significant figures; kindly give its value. 1.06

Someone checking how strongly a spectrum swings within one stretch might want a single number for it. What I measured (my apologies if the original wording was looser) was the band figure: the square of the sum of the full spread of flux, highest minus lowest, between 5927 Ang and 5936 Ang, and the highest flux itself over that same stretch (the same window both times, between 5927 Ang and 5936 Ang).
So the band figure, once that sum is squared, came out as 107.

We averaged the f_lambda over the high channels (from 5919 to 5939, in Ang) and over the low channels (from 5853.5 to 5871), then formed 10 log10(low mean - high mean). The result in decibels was -7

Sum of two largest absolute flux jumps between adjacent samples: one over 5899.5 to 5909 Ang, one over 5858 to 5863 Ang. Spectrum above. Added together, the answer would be 1.38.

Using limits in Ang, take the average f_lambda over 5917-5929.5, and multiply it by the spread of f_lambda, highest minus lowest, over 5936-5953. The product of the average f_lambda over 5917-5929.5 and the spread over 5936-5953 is 12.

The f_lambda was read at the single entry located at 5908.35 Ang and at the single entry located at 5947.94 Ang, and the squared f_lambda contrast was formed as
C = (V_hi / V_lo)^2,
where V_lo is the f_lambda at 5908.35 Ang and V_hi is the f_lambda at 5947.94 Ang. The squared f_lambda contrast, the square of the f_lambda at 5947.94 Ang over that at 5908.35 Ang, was 1.17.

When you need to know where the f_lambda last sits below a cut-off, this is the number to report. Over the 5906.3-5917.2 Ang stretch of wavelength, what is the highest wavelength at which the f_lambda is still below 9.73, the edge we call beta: 5912.44 Ang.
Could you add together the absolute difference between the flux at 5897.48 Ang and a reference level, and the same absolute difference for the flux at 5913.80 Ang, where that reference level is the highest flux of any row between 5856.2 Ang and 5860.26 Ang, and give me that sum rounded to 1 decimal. 1.5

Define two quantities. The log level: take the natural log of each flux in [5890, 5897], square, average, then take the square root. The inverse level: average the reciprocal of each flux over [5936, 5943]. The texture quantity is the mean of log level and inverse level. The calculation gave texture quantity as 1.08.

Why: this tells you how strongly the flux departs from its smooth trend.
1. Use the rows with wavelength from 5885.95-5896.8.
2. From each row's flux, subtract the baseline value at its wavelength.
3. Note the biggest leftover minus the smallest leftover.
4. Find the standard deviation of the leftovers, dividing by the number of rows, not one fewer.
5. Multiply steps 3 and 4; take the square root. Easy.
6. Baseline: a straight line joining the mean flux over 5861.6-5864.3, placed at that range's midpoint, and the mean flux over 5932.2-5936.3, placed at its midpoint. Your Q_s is 0.65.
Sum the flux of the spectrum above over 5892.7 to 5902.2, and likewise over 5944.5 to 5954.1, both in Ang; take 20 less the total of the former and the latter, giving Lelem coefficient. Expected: -109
